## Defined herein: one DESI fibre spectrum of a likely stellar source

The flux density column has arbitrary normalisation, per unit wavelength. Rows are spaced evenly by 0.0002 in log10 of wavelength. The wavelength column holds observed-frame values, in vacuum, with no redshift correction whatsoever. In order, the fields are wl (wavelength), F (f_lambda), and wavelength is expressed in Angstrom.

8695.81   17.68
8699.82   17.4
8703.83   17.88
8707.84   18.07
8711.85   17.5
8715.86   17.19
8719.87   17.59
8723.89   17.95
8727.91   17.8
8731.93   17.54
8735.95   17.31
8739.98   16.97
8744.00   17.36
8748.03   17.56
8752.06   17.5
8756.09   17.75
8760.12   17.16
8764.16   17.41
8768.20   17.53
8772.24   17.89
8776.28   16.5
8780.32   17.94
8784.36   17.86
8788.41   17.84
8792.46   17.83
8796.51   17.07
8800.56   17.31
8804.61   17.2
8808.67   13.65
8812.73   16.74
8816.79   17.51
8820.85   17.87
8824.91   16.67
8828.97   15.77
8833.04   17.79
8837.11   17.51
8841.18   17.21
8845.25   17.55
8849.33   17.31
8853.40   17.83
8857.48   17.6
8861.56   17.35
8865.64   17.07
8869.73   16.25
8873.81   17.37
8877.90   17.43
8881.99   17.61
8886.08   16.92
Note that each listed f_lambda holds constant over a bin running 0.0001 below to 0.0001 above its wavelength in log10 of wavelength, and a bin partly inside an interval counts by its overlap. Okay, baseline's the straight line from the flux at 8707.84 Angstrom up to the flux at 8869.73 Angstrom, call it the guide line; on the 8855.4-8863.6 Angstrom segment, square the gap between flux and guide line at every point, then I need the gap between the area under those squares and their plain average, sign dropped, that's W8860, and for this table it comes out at 9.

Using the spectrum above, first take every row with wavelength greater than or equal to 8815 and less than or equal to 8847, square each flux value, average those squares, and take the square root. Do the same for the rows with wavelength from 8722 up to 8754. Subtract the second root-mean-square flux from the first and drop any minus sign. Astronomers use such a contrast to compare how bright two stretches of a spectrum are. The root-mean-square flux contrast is 0.25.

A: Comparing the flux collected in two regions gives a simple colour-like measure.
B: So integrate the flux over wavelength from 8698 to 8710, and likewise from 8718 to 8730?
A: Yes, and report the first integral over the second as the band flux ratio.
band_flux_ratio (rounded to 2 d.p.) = 1.00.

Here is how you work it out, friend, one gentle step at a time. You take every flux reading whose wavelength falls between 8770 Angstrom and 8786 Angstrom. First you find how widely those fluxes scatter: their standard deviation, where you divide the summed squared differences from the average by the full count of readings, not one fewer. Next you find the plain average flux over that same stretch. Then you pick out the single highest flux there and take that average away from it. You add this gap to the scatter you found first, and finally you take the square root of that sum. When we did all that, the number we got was 1.00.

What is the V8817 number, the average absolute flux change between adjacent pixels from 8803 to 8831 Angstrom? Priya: 1.6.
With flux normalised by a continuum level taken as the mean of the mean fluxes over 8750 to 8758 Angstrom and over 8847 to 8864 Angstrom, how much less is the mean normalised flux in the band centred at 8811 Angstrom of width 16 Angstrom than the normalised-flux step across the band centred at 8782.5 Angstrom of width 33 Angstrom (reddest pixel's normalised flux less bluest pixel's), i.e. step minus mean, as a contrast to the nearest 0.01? -0.95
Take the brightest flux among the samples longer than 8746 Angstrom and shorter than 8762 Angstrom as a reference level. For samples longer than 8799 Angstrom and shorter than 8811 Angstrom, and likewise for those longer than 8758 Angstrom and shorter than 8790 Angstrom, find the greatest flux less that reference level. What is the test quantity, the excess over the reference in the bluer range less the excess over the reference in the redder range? 0.63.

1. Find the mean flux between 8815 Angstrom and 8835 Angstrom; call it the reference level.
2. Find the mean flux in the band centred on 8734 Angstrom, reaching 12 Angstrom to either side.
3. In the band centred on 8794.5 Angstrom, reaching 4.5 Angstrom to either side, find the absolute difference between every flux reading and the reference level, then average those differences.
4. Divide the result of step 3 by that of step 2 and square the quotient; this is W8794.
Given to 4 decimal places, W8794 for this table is 0.0005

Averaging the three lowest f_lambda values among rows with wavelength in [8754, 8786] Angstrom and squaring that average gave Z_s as 290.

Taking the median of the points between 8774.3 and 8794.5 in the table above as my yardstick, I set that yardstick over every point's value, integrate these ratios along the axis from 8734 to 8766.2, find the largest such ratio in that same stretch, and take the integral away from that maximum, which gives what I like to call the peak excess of -32.0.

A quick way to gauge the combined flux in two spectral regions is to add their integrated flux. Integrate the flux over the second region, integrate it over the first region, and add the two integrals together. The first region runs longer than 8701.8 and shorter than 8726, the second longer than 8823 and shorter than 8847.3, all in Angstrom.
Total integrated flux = 843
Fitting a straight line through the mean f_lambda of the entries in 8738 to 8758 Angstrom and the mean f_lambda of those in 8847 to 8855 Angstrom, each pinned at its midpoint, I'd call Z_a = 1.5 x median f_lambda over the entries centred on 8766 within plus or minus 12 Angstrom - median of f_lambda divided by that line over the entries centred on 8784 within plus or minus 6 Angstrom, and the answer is 25.18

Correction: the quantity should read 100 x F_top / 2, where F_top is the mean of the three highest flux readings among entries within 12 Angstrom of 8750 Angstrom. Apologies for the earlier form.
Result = 880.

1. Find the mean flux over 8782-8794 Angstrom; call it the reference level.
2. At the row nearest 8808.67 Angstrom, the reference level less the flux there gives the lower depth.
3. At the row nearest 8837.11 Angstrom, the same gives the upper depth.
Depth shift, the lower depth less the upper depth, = 3.9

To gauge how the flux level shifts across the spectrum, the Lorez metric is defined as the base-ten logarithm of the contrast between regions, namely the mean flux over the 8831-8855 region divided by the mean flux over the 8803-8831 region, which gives 0.027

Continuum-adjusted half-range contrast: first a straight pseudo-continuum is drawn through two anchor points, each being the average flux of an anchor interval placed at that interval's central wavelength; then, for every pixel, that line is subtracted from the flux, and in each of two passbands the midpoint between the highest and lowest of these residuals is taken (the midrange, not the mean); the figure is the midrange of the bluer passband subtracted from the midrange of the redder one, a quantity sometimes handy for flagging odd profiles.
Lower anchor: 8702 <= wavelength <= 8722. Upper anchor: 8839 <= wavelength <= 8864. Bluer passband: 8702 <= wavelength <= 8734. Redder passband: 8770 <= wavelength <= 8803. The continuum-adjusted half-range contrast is -0.33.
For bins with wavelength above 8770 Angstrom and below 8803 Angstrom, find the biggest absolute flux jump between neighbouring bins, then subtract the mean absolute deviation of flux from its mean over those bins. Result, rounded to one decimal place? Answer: 1.0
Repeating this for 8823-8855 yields 1.5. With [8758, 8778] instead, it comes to 1.0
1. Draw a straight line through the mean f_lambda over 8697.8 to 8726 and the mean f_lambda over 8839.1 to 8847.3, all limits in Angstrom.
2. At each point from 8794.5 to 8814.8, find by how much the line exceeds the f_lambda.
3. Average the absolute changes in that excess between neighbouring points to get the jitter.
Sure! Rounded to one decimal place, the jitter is 1.7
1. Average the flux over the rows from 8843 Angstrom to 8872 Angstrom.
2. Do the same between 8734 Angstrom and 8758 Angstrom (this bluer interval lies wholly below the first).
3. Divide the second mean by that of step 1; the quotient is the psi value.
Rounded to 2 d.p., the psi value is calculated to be 1.01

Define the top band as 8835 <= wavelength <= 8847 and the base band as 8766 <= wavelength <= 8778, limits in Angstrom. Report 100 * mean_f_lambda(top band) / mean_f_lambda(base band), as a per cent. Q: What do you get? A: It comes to 101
